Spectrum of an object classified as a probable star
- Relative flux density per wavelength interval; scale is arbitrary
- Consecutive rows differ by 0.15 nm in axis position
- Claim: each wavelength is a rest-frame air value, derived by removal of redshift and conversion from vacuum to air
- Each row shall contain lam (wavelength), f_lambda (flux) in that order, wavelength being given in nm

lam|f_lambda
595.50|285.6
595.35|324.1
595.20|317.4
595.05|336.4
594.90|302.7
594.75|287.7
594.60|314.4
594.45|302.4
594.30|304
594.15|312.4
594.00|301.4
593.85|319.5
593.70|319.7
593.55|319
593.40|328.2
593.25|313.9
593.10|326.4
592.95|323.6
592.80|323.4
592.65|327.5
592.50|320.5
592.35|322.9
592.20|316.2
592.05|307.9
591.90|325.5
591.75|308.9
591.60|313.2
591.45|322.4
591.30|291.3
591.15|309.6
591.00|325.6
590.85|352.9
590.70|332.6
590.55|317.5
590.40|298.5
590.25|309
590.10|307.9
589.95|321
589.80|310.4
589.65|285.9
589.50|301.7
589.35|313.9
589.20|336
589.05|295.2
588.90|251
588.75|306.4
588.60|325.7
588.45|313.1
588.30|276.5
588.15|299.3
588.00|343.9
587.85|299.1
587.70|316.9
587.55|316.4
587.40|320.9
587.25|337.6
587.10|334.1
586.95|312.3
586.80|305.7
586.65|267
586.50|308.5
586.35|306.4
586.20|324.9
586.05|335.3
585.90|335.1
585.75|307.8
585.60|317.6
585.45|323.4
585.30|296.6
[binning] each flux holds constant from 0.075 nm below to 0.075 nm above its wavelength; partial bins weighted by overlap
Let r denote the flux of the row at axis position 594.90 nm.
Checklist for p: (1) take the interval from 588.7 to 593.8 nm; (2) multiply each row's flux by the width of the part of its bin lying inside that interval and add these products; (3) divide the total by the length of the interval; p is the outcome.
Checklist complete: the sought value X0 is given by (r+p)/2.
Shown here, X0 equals 309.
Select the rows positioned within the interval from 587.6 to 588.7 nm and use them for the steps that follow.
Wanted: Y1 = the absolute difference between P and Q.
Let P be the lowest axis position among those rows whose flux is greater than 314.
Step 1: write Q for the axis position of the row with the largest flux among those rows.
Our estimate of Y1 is 0.30 nm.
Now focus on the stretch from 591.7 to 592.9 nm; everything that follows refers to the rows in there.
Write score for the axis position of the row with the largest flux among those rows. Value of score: 592.65 nm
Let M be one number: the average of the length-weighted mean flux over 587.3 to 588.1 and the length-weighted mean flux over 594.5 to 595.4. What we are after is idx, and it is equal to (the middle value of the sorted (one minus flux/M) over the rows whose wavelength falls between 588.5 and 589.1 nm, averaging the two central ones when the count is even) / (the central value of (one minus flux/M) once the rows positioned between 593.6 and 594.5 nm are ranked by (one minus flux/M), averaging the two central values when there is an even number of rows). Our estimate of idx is 1.92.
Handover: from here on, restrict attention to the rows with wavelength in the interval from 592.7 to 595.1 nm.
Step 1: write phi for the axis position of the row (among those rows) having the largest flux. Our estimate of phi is 595.05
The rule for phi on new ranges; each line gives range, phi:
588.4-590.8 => 589.20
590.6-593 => 590.85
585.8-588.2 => 588.00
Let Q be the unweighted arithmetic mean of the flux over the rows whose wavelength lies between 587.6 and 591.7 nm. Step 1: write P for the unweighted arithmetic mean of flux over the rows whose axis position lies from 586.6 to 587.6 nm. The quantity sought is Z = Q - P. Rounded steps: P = 313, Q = 310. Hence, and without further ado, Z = -3.2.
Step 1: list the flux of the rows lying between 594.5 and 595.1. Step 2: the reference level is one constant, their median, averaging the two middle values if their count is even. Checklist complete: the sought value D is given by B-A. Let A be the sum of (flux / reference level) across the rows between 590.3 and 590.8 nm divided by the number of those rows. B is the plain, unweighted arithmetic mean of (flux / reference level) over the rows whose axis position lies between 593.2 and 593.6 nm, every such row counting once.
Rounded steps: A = 1.025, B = 1.04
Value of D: 0.01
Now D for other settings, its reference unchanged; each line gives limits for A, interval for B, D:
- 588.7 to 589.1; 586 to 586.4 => 0.12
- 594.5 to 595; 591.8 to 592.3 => 0.05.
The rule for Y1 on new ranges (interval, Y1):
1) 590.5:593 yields 0.30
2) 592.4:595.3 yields 2.55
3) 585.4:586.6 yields 0.60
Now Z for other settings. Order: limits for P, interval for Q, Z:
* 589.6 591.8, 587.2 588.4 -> 0.0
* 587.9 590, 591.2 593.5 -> 12.4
